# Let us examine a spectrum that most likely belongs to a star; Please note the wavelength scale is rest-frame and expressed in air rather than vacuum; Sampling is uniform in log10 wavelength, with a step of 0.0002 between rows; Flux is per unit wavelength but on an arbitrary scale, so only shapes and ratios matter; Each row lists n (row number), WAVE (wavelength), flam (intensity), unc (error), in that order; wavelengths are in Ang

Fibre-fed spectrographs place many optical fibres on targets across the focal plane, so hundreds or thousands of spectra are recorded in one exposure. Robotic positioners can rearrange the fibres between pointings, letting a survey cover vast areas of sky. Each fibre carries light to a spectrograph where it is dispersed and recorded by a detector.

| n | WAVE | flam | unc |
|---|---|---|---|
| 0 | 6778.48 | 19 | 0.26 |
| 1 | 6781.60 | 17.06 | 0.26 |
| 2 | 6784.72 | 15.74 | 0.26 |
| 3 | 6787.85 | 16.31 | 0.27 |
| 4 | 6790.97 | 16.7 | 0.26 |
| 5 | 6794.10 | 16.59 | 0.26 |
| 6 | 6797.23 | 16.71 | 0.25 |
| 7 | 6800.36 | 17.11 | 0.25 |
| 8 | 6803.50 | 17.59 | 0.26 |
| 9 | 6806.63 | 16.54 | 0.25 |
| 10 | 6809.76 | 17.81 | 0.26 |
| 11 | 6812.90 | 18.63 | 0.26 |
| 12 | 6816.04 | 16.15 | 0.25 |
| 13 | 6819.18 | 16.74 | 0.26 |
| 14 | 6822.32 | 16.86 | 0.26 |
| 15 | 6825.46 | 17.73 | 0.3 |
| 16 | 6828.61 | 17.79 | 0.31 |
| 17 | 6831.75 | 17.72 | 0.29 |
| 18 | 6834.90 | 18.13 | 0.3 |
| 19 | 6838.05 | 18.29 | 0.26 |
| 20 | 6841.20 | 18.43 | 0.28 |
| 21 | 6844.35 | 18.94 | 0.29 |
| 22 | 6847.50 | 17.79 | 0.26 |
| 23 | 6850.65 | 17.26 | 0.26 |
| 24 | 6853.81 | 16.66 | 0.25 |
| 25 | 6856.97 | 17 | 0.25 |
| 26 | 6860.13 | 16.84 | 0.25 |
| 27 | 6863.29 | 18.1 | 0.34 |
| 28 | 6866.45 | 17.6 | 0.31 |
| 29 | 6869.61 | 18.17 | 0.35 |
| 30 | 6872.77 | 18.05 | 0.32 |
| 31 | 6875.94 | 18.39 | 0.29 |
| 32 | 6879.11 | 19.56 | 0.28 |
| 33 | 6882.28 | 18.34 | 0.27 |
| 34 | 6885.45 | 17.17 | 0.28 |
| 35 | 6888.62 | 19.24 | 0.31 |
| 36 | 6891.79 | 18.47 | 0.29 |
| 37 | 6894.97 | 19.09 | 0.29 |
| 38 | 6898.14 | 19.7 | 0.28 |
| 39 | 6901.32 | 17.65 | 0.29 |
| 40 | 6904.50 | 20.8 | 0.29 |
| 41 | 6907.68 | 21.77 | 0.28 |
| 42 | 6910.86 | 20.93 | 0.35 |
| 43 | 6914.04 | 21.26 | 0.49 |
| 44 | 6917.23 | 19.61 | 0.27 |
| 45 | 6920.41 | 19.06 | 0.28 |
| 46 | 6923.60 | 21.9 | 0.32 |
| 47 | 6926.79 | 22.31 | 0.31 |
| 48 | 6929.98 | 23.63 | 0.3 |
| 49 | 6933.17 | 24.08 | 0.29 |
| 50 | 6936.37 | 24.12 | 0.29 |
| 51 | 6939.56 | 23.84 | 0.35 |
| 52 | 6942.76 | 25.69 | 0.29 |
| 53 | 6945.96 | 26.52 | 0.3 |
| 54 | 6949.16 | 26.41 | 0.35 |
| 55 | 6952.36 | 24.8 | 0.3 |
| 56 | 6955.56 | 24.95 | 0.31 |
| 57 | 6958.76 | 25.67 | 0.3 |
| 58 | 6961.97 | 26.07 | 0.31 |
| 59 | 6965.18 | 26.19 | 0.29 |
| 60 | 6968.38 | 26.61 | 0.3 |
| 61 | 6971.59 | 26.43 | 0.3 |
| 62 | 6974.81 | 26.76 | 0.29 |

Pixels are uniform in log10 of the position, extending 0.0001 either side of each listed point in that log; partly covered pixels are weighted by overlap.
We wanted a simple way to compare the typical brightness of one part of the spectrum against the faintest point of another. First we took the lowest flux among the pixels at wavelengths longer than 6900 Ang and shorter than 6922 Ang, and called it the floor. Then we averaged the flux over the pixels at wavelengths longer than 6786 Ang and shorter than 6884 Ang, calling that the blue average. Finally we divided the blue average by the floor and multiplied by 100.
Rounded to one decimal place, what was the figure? 99.5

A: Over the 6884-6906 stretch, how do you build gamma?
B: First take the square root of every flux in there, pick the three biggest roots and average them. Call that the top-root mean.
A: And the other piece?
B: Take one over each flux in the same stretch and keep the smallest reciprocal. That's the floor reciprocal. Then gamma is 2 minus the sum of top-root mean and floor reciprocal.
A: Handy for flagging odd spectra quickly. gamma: -2.5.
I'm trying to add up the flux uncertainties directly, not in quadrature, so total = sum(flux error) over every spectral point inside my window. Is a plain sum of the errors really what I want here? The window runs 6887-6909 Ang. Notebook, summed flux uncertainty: 2.0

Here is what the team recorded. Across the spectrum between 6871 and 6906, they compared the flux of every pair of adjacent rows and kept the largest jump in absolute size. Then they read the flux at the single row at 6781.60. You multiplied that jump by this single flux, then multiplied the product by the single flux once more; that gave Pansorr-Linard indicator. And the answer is 917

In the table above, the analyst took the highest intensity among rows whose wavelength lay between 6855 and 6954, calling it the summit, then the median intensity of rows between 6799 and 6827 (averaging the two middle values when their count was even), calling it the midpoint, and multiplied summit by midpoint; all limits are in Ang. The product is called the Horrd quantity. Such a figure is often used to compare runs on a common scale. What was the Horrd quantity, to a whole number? 454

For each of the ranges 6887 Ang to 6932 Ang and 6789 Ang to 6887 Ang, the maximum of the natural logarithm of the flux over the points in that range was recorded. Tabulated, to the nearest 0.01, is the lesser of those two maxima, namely 2.97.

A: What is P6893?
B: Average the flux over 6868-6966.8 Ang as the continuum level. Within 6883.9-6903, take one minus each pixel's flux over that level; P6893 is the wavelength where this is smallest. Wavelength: 6898.14 Ang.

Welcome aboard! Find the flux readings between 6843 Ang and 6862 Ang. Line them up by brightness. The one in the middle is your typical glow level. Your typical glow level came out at 17.1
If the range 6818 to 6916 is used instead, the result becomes 18.1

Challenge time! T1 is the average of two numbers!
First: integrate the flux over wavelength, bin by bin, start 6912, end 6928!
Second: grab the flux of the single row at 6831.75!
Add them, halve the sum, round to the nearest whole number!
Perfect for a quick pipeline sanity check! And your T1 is 175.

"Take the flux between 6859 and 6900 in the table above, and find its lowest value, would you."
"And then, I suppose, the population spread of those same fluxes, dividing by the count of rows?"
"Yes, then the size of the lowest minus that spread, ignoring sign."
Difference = 16.0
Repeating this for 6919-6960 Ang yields 17.1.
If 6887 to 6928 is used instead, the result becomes 16.3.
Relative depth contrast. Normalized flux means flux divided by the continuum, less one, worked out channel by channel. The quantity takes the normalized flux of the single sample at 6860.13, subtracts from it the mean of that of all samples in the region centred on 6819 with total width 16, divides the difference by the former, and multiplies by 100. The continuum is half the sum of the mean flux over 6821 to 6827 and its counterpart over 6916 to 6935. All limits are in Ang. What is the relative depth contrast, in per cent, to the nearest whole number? 14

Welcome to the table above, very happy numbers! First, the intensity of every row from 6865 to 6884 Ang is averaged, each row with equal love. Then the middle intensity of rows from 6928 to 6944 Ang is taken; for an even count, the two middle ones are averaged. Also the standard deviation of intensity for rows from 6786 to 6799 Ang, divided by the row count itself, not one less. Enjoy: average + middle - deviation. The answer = 42.3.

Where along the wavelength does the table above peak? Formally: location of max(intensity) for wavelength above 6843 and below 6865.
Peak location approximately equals 6844.35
